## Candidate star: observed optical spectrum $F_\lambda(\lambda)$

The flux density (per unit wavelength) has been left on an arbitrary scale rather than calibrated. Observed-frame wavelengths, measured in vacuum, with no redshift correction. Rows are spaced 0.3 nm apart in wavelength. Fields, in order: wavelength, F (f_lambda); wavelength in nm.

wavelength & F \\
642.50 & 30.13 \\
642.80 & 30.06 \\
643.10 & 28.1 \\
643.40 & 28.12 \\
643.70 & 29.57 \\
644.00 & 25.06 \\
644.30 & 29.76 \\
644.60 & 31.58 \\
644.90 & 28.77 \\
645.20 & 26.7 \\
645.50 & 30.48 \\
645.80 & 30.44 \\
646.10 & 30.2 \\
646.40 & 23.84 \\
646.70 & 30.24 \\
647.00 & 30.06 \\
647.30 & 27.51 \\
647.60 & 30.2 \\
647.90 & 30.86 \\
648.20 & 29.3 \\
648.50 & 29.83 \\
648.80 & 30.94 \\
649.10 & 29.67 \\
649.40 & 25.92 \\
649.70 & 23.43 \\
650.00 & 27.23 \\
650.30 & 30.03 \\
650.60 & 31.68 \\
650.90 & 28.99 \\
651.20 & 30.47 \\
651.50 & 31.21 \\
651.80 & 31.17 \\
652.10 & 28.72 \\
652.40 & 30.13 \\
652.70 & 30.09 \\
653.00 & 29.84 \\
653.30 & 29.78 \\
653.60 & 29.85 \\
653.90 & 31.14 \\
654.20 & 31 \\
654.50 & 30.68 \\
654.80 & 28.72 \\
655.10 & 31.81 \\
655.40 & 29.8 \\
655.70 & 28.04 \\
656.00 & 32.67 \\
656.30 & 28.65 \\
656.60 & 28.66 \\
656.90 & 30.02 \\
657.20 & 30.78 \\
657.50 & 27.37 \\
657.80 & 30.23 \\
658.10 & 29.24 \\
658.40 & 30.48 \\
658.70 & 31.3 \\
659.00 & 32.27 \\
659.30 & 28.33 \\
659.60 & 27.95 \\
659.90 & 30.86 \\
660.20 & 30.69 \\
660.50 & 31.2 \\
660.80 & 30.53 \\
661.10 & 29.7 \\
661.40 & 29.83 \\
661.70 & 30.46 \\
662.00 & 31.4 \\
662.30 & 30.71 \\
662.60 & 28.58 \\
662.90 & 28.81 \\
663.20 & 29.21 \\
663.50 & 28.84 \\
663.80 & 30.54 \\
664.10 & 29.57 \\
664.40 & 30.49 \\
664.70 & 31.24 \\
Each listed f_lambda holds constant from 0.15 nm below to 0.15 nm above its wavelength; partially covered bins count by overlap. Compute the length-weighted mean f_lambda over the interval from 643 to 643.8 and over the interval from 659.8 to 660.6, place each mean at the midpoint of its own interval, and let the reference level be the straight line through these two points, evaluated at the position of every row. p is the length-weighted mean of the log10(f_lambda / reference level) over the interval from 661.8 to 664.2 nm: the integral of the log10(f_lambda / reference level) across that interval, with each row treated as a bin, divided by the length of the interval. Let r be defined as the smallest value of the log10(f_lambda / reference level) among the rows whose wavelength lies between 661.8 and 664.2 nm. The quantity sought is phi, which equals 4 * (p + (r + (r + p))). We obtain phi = -0.49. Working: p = -0.023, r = -0.039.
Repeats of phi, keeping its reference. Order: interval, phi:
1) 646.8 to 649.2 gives -0.13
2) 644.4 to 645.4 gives -0.23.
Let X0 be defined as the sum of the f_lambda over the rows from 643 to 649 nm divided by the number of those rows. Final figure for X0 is 29.1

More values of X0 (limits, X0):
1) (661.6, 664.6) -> 29.9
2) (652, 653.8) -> 29.7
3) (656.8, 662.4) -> 30.2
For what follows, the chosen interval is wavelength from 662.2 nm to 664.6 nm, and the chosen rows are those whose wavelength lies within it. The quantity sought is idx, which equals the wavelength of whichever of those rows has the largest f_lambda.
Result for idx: 662.30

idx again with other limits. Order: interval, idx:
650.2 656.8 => 656.00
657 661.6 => 659.00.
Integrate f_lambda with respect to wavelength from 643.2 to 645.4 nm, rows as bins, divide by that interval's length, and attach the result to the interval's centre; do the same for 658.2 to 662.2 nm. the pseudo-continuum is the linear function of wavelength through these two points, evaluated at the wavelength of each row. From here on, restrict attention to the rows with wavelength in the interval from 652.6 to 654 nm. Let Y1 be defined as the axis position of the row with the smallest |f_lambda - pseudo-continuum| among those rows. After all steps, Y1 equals 653.30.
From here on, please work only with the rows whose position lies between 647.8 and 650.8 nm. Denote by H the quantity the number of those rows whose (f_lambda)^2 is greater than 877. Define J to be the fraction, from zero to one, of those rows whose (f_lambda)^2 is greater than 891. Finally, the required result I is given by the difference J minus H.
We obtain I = -5.6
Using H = 6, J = 0.40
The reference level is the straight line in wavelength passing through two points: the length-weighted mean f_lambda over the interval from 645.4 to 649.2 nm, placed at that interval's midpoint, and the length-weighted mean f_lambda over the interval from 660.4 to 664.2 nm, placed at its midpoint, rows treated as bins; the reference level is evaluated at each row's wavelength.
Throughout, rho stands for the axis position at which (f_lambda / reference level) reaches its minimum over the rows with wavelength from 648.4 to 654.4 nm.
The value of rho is 649.70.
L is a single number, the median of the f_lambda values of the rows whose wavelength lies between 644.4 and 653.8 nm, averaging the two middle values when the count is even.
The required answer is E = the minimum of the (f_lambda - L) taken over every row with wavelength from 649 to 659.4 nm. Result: -6.60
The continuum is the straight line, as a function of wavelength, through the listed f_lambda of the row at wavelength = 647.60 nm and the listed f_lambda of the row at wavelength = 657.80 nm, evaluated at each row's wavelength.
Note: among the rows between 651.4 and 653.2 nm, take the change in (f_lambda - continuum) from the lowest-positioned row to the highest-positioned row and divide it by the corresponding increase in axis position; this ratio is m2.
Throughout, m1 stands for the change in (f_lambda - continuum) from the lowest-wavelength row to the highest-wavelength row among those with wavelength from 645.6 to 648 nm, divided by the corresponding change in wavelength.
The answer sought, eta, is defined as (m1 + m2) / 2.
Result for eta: -0.4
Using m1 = 0.2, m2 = -0.9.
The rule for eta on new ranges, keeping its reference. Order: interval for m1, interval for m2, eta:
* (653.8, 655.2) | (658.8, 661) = -0.2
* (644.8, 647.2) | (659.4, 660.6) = 2.1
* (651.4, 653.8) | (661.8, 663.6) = -1.2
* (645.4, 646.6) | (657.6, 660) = -3.5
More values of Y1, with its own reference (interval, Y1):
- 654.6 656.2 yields 655.40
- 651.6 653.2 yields 653.00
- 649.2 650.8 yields 650.30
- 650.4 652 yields 650.90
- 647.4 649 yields 648.20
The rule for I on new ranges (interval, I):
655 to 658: -5.5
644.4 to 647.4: -5.4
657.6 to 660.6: -6.3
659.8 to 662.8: -8.3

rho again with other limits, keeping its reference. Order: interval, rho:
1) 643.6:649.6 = 646.40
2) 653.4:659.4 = 657.50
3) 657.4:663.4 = 657.50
